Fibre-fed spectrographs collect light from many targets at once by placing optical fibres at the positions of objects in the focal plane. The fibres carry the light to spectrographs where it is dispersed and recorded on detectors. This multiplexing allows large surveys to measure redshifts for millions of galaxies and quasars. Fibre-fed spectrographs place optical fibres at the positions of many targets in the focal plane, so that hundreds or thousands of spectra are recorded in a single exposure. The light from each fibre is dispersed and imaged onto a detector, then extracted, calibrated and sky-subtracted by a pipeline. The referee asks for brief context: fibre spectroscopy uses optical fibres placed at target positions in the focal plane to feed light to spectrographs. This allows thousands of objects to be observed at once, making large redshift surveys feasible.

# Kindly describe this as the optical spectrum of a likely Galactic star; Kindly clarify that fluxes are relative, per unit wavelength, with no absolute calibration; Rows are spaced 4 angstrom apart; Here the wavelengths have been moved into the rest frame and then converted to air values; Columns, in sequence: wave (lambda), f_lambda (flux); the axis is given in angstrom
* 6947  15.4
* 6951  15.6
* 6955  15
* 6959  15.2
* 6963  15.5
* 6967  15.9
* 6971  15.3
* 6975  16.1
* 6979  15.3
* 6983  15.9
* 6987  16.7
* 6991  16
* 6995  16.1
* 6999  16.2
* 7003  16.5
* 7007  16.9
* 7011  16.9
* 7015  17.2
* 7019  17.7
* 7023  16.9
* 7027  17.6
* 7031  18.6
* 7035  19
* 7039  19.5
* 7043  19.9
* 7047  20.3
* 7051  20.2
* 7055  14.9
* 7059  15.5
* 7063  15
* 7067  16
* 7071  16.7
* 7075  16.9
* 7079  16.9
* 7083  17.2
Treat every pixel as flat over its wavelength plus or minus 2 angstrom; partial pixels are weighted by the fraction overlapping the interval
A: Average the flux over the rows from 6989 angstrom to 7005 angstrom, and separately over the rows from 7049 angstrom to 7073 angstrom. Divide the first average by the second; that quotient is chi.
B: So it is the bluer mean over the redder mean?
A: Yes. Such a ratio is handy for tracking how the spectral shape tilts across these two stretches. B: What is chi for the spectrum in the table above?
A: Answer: 0.99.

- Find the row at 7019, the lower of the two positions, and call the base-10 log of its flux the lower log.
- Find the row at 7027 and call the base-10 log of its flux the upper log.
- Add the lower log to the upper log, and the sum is 2.49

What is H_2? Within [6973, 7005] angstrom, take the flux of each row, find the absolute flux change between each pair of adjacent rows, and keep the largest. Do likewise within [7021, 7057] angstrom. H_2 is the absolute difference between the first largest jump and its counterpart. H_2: 4.50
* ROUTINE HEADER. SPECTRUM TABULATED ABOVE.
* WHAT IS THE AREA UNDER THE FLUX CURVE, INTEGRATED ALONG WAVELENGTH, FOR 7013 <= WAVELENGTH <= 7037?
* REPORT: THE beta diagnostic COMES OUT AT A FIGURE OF 428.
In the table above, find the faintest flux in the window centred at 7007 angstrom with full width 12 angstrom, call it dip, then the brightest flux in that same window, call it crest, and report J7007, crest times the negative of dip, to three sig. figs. -279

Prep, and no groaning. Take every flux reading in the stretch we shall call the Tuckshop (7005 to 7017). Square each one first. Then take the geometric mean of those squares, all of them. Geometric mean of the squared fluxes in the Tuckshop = 289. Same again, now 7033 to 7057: 356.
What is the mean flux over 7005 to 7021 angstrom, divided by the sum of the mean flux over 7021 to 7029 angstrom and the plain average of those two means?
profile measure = 0.498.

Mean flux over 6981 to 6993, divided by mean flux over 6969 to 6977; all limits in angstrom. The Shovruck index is 1.03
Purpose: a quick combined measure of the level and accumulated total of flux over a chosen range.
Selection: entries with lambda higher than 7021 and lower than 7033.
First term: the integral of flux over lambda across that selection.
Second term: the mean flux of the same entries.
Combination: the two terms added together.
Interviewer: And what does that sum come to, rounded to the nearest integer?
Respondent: 230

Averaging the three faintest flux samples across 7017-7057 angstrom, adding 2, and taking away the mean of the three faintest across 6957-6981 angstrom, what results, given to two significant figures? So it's 3.2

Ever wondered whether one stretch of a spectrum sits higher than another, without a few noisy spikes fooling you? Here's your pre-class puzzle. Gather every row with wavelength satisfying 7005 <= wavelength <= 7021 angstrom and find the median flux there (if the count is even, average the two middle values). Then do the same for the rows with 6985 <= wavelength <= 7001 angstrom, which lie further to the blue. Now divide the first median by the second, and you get 1.06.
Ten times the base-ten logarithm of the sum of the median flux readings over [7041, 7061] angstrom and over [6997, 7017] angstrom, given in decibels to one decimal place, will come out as 15.7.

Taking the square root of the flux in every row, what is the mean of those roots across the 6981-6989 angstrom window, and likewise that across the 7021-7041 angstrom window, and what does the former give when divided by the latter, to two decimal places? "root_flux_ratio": 0.94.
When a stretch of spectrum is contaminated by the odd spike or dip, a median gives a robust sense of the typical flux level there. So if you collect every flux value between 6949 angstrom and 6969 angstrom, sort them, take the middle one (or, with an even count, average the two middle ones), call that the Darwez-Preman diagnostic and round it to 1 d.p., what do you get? 15.5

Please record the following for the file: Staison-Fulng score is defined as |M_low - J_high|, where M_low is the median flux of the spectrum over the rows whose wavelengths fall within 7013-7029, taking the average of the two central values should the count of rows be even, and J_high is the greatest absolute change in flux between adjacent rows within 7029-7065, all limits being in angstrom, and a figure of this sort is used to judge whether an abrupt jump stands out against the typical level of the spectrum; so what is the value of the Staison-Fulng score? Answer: 12.1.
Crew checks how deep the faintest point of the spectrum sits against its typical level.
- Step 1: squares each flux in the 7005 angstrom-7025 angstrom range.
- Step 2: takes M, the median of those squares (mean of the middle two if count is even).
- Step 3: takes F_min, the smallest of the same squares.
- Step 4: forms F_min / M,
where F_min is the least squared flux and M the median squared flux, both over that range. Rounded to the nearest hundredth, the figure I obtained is 1.00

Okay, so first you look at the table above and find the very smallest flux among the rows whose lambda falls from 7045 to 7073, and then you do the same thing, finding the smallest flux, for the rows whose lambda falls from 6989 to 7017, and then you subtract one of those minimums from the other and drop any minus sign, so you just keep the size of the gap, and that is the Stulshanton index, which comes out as 1.10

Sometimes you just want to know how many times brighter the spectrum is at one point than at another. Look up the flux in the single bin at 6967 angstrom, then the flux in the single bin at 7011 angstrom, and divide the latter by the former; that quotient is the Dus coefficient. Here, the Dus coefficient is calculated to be 1.06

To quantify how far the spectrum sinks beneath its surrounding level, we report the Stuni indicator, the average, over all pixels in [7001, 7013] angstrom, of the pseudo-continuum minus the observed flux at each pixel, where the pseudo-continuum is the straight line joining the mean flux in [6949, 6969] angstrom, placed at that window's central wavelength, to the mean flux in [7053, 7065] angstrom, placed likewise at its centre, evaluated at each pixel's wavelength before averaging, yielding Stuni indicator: -1.5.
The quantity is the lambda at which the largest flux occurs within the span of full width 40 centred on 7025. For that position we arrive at 7043 angstrom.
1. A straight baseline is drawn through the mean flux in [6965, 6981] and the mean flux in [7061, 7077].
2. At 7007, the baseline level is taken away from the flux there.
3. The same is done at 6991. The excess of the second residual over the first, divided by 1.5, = -0.54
